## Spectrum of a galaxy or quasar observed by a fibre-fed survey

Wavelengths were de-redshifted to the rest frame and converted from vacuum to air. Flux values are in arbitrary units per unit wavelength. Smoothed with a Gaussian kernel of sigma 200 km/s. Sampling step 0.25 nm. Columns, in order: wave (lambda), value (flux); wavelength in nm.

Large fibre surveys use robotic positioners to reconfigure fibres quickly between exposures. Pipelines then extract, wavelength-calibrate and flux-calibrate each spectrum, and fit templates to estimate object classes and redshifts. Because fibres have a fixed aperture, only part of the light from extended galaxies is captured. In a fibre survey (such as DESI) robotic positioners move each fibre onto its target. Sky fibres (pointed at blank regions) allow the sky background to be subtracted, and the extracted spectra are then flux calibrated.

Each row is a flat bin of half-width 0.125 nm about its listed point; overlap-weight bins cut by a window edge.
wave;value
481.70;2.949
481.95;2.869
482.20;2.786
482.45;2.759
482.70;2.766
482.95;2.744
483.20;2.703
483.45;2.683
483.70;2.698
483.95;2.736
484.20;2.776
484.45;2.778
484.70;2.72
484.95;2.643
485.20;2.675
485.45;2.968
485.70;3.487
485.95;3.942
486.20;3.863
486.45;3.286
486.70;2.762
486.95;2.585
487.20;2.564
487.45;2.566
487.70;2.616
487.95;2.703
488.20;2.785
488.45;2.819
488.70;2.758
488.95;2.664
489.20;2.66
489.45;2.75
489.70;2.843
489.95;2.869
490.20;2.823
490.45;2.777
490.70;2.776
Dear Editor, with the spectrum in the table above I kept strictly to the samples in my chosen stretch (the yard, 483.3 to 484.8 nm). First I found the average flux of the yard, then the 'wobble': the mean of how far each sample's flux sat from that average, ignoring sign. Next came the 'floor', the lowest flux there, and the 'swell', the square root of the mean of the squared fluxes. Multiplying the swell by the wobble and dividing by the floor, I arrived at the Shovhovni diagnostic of 0.0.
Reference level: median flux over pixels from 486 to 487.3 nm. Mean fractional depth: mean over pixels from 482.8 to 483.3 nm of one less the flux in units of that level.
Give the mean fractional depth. 0.01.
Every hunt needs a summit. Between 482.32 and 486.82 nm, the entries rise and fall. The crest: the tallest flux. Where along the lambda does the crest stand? 485.95 nm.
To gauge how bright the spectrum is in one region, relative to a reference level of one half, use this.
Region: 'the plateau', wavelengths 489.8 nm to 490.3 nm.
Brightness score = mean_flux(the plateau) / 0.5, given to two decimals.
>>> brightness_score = 5.69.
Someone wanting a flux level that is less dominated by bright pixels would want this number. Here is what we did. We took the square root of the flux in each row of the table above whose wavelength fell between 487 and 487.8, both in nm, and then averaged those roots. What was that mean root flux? 1.61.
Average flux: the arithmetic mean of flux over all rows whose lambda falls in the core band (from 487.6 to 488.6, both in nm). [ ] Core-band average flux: 2.73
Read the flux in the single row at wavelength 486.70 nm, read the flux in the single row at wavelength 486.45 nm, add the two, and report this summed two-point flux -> 6.05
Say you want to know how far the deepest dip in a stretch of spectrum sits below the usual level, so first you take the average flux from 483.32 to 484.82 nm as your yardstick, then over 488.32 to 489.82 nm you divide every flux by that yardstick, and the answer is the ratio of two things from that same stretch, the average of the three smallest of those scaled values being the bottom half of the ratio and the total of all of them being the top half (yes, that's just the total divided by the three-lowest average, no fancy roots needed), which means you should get 6.1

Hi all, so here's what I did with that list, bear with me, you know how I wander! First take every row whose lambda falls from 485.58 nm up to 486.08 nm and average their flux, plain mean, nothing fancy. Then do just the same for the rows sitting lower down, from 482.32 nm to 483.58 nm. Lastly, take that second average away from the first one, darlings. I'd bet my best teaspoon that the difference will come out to 1.0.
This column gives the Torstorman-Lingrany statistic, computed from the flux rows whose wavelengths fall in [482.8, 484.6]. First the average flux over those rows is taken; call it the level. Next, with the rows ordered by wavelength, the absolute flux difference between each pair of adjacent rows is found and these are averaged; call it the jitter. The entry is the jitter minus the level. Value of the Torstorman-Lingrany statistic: -2.71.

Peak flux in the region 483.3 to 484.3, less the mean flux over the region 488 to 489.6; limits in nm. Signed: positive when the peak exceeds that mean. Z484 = 0.04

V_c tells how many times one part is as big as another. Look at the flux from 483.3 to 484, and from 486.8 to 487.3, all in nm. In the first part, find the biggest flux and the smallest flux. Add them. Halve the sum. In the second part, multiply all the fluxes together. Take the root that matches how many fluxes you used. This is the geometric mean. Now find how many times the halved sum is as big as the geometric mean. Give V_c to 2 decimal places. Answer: 1.05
